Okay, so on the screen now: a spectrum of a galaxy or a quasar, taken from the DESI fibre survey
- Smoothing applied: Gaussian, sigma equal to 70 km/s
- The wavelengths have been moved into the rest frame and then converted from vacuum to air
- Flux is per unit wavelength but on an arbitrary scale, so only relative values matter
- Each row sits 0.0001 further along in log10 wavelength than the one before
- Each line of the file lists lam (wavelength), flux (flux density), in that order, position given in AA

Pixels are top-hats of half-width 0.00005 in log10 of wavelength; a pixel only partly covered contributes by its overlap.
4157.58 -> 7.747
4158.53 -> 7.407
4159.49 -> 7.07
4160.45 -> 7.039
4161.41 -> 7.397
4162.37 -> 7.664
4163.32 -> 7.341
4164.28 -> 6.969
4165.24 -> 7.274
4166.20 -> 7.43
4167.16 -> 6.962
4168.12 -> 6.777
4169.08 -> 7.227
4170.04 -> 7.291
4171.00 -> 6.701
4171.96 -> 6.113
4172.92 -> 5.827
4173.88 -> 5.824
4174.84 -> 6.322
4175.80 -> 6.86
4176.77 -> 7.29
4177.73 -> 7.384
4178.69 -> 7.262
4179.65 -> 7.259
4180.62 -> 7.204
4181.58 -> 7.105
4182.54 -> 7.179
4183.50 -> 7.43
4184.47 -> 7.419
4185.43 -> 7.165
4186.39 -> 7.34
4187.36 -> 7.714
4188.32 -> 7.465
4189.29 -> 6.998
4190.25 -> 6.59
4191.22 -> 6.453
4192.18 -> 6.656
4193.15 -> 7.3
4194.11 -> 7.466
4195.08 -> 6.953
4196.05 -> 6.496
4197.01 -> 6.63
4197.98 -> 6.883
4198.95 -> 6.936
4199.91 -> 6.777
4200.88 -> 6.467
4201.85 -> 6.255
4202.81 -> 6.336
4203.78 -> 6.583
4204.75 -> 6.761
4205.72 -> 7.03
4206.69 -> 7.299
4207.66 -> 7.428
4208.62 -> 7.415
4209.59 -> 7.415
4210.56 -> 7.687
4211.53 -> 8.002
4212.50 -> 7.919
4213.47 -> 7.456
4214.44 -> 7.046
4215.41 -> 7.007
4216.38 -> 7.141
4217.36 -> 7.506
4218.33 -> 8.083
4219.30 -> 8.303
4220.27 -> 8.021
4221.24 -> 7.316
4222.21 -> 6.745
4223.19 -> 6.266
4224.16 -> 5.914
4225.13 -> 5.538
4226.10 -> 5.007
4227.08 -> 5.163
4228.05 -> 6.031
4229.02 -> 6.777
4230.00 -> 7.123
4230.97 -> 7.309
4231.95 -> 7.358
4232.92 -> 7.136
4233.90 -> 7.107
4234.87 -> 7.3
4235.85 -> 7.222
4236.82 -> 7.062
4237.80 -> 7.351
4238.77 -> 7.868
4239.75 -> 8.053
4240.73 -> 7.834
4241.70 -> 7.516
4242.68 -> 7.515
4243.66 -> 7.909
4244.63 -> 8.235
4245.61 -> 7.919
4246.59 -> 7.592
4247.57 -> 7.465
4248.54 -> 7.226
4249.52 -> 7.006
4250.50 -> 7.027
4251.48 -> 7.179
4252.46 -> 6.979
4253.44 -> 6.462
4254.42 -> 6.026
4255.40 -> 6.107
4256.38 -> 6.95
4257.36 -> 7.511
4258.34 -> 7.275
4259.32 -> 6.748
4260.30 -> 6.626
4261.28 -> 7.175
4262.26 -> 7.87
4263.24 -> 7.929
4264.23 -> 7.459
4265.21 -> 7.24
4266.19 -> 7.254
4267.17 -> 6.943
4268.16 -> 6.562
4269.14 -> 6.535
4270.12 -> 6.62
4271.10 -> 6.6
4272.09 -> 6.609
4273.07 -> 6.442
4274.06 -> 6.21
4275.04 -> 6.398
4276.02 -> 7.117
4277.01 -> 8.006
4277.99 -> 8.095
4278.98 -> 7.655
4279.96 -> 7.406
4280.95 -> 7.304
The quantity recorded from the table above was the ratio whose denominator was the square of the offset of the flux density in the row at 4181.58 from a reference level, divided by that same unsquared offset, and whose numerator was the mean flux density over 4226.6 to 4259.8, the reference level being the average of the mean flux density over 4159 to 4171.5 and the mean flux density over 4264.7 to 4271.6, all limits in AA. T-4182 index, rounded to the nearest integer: 64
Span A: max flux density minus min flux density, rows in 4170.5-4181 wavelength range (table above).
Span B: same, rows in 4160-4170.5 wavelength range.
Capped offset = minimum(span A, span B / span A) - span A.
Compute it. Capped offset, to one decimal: -1.0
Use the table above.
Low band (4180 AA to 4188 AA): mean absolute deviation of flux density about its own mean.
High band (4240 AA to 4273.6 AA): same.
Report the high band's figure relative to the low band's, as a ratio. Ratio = 2.9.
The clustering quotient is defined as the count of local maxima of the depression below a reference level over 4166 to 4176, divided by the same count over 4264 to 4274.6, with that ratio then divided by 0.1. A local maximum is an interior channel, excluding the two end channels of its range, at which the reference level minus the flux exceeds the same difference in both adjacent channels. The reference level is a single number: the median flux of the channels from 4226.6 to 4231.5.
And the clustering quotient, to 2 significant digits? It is 6.7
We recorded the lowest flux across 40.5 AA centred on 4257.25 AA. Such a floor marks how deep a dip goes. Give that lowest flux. 6.026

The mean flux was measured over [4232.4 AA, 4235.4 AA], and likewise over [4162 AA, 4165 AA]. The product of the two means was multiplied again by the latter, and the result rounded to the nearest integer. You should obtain 385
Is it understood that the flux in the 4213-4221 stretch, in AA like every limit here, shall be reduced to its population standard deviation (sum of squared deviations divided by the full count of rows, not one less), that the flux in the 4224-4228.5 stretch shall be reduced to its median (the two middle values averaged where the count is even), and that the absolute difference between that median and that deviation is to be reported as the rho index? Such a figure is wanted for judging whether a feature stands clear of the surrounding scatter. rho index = 5.1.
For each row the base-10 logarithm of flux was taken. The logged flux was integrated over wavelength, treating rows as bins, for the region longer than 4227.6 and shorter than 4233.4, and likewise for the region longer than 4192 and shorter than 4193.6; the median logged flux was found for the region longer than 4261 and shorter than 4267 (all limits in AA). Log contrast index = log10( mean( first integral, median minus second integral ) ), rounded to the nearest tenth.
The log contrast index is 0.3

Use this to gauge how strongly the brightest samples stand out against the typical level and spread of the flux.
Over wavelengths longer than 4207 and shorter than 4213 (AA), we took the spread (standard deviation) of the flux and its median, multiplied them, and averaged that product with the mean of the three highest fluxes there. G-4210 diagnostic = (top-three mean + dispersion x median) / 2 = 4.9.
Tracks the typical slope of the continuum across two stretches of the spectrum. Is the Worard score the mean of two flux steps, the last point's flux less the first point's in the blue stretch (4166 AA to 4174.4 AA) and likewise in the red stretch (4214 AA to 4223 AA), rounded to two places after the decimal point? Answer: -0.95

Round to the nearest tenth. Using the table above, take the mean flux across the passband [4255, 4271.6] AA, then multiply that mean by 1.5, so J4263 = 10.5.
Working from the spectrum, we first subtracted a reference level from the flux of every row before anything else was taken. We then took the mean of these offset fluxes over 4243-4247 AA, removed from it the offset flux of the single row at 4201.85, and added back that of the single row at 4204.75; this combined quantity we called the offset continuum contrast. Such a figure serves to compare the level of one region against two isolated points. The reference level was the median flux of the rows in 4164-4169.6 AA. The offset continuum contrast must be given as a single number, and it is 1.3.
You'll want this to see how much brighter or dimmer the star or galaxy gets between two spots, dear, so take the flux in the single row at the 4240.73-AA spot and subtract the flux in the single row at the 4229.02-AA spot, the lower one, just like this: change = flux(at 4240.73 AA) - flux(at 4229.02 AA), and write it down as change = 1.1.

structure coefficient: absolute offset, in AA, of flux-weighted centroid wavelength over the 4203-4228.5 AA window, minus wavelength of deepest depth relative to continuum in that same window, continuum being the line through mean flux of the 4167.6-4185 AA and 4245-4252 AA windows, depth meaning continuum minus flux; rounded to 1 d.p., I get 10.7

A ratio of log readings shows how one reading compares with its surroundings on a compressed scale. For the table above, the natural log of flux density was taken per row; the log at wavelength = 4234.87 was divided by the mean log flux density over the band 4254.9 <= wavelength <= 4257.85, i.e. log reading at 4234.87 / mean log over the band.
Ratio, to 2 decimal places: 1.03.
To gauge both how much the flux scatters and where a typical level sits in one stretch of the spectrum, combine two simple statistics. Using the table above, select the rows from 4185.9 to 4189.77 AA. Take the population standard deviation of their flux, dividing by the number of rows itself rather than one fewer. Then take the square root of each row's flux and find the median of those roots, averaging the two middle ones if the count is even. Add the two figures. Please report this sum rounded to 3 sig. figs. 2.98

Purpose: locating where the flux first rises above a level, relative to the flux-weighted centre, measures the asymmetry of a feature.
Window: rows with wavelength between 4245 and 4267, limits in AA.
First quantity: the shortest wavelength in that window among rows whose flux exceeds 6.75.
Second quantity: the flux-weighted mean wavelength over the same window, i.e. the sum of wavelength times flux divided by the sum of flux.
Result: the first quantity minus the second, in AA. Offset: -10.3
